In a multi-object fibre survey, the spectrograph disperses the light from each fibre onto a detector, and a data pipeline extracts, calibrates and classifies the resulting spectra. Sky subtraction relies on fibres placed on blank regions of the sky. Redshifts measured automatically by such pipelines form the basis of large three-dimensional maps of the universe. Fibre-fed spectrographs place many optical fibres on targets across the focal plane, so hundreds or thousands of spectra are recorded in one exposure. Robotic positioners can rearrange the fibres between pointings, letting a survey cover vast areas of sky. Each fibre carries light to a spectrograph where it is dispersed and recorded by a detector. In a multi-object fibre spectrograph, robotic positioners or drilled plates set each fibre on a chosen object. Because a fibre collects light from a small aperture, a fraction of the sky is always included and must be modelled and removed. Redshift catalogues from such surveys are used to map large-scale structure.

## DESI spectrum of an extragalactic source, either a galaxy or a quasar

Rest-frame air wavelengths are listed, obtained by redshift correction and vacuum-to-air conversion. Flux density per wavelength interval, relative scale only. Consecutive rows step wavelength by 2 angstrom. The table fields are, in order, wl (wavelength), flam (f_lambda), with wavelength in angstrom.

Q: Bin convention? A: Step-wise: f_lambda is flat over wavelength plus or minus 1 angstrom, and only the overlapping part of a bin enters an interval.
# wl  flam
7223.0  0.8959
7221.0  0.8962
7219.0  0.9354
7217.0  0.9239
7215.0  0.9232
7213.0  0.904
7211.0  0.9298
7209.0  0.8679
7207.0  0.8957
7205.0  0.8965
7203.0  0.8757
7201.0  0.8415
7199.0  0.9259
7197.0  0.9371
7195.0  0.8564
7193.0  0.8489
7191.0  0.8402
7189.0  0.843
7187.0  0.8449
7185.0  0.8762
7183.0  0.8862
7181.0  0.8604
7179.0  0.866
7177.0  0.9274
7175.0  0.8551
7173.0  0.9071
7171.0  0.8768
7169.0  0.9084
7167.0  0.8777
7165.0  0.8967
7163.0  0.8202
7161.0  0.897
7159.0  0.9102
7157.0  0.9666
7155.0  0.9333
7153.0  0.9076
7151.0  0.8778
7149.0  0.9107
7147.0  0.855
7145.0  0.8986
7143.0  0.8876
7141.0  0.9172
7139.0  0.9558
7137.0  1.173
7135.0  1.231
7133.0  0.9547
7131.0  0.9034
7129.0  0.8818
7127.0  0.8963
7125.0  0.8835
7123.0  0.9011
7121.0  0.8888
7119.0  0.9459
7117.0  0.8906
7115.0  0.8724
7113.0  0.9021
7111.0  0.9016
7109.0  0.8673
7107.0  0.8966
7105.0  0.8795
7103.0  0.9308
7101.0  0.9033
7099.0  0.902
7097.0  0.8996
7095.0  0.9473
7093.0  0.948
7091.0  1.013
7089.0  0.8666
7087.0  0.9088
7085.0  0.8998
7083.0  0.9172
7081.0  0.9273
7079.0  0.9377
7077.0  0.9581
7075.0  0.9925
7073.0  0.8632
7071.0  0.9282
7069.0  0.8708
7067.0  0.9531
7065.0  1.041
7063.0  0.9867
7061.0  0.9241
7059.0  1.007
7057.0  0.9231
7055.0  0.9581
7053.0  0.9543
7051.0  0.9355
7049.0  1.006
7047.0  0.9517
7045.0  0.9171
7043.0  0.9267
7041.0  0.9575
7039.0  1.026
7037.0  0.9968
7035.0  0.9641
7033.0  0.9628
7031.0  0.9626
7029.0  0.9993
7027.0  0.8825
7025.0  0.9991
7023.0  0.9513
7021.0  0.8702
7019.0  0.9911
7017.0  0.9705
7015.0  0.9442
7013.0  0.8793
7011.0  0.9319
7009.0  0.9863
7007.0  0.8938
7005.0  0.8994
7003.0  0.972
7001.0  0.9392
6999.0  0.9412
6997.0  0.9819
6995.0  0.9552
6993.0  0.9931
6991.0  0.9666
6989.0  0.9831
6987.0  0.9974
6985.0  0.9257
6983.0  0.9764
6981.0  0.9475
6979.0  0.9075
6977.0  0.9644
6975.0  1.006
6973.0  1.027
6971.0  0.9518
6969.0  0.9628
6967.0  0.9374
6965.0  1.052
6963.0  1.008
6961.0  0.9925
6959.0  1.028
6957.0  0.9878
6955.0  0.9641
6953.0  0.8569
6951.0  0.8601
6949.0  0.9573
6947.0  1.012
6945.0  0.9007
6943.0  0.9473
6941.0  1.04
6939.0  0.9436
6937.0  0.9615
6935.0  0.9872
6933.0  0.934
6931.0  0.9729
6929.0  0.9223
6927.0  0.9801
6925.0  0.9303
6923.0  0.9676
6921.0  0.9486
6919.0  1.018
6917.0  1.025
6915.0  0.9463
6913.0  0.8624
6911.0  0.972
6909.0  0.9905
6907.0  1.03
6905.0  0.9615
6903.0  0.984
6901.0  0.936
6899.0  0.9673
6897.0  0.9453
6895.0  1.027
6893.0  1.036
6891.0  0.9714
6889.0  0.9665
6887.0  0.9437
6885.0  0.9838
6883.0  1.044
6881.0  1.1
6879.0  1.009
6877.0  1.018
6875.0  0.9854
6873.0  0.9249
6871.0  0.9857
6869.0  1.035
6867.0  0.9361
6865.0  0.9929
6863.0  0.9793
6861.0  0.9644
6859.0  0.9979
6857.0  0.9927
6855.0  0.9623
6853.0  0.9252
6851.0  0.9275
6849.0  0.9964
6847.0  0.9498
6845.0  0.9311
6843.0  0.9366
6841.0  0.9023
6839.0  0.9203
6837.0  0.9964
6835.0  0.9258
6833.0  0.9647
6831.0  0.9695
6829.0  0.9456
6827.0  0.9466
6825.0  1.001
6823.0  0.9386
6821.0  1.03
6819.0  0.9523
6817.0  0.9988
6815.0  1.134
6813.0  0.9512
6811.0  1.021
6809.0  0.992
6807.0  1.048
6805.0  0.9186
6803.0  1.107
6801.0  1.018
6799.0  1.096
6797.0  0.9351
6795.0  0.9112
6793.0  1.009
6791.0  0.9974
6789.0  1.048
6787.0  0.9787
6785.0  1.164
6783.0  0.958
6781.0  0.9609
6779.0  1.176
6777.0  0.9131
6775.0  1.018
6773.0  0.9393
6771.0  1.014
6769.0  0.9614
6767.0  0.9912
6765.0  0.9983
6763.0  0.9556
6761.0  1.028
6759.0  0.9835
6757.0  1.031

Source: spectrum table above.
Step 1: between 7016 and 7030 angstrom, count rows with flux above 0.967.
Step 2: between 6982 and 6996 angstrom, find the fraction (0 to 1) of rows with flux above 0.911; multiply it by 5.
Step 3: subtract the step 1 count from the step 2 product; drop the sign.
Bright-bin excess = 1.0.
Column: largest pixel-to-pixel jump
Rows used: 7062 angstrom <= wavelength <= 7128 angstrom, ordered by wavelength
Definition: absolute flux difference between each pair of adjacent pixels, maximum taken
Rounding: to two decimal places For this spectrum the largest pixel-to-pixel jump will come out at 0.15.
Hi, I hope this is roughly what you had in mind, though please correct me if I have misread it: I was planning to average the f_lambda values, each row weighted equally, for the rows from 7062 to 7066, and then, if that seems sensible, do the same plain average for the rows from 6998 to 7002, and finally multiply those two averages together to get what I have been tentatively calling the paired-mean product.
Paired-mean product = 0.95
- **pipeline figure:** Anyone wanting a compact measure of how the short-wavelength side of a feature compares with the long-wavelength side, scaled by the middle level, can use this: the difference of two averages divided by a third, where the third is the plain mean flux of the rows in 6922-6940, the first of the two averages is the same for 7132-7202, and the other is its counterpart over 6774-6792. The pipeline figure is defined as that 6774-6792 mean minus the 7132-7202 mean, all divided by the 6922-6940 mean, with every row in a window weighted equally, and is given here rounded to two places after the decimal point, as 0.12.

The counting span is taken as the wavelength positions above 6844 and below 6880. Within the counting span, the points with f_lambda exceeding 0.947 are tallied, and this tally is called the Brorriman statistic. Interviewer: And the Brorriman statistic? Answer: 13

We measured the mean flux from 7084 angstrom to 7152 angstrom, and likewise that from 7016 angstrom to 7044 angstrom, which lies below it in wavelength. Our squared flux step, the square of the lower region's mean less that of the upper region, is 0.0015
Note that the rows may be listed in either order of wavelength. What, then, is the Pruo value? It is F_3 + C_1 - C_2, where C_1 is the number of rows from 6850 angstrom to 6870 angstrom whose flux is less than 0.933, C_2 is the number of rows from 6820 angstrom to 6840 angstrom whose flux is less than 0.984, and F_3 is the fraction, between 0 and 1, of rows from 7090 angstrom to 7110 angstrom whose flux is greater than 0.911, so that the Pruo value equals -4.6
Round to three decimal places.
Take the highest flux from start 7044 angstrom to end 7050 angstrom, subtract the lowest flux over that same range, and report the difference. 0.089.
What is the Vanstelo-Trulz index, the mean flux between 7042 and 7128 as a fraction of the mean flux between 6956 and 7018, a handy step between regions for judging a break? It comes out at 0.96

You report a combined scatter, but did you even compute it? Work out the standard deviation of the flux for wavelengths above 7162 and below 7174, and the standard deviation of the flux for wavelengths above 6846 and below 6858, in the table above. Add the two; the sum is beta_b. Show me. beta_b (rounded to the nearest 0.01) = 0.06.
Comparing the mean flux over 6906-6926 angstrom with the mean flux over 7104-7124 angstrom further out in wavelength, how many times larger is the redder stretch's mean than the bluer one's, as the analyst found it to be 0.92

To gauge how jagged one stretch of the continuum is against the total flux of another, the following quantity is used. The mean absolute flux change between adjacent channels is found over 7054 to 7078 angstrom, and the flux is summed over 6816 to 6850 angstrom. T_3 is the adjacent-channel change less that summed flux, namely -16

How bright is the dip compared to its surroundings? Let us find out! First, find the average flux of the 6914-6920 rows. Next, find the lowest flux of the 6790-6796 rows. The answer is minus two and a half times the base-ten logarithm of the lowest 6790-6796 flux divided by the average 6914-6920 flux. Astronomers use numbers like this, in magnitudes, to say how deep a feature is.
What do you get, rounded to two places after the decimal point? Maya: 0.10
